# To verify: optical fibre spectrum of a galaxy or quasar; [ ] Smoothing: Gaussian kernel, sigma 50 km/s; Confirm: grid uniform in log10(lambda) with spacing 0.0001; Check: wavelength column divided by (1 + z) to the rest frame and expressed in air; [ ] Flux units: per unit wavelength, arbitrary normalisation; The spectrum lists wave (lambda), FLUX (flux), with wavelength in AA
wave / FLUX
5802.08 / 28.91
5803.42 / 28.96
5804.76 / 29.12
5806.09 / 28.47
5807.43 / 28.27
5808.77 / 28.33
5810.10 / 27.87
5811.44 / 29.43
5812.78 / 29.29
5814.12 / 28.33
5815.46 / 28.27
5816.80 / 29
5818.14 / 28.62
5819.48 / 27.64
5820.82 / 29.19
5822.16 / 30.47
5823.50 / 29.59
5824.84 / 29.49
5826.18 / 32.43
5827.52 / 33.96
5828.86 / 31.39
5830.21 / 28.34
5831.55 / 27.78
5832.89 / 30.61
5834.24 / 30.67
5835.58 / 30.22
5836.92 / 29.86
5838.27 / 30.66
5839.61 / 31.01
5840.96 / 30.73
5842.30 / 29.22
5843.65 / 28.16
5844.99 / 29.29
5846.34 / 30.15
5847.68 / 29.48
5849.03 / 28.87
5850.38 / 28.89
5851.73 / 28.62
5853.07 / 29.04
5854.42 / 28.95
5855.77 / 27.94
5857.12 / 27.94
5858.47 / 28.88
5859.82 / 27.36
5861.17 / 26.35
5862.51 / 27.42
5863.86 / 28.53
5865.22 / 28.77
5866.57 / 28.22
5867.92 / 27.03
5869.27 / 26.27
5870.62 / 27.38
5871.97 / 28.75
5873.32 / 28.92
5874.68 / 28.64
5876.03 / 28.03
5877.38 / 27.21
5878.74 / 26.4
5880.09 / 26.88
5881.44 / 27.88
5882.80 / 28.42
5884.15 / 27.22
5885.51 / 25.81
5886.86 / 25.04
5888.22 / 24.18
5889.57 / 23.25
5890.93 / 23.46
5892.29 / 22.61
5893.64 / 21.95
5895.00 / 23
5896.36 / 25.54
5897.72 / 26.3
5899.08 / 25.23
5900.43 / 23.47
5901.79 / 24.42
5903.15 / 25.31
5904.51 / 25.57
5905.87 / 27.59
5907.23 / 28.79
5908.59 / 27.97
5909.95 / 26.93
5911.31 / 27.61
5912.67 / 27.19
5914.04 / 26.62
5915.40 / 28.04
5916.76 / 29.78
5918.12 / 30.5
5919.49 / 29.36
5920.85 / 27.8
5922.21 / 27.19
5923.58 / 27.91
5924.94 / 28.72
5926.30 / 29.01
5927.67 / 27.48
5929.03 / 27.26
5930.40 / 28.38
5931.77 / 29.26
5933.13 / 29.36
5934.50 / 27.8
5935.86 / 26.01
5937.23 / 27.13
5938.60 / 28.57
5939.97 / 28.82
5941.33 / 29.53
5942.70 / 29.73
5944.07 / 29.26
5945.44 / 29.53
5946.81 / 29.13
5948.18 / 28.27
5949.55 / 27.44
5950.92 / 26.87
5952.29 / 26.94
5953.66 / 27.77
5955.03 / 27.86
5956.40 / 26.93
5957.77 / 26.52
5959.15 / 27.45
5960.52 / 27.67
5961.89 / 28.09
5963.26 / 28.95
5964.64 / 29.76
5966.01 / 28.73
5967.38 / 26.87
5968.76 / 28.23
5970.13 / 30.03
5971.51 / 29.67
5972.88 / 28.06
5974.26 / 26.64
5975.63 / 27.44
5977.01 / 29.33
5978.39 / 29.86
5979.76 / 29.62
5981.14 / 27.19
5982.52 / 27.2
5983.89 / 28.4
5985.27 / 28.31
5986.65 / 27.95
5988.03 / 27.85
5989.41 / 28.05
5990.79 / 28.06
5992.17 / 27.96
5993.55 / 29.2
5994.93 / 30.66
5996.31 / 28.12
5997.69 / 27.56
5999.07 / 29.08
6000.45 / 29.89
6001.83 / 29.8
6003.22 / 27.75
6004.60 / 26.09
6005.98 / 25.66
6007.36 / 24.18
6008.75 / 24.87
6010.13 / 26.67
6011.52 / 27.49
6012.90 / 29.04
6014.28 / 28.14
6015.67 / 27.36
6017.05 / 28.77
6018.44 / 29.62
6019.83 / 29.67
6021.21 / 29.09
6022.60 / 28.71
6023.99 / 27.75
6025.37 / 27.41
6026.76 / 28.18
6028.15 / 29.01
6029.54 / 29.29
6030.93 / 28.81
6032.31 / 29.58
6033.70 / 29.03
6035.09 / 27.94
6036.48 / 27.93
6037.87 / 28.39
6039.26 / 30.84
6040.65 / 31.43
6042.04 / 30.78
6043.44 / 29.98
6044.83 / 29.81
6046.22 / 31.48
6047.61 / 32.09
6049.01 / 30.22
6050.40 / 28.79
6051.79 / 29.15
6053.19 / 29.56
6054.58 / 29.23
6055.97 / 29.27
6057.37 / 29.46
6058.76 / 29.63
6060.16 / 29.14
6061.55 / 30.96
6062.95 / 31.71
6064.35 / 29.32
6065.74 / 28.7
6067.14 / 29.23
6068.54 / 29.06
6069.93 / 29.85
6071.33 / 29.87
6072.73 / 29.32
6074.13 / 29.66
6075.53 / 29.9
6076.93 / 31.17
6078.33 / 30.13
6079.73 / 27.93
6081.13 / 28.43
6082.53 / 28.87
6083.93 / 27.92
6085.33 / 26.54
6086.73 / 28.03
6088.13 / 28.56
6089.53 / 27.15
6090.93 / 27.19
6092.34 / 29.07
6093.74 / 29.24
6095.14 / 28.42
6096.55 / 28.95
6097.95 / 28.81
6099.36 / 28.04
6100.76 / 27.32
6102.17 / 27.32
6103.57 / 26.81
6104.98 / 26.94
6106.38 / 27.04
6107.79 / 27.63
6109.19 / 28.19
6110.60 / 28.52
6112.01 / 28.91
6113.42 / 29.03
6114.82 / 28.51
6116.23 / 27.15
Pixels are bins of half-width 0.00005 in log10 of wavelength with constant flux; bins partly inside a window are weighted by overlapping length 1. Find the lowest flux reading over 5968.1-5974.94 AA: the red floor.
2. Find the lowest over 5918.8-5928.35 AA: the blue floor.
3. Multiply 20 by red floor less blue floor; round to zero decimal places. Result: -11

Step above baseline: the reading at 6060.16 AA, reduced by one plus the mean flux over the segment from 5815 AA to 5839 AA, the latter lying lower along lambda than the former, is -1.8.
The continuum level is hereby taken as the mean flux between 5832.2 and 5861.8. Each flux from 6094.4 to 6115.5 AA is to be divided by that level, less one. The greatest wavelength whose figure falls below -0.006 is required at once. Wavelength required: 6114.82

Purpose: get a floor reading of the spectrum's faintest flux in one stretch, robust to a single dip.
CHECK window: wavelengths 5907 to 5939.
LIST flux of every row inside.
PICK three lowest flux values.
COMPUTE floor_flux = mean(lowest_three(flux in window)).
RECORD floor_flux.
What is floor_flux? 26.5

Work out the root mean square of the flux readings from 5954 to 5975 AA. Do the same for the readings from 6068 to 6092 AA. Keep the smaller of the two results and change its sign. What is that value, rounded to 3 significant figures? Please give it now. -28.1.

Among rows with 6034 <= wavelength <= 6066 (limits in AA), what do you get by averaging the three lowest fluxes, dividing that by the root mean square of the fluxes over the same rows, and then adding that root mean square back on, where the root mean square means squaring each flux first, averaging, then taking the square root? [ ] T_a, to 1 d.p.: 30.8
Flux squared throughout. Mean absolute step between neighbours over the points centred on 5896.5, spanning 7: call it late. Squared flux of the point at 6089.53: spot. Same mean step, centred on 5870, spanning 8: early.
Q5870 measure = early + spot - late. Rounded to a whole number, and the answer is 721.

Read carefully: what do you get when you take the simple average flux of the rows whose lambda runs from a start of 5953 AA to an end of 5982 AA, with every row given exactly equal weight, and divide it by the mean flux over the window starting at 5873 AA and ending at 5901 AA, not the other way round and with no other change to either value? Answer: 1.10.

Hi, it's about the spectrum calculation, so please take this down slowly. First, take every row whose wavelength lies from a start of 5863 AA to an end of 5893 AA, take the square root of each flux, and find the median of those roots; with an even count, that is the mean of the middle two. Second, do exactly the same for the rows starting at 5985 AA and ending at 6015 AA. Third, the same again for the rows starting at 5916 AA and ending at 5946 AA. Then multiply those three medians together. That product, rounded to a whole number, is 148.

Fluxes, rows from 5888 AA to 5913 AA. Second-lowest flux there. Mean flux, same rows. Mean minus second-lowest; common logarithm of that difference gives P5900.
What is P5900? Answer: 0.43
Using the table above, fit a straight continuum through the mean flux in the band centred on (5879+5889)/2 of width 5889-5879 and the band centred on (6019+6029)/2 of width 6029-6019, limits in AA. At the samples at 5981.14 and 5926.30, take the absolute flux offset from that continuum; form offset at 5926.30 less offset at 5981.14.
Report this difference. 1.2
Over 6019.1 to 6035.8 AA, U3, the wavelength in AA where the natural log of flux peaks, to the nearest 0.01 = 6019.83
